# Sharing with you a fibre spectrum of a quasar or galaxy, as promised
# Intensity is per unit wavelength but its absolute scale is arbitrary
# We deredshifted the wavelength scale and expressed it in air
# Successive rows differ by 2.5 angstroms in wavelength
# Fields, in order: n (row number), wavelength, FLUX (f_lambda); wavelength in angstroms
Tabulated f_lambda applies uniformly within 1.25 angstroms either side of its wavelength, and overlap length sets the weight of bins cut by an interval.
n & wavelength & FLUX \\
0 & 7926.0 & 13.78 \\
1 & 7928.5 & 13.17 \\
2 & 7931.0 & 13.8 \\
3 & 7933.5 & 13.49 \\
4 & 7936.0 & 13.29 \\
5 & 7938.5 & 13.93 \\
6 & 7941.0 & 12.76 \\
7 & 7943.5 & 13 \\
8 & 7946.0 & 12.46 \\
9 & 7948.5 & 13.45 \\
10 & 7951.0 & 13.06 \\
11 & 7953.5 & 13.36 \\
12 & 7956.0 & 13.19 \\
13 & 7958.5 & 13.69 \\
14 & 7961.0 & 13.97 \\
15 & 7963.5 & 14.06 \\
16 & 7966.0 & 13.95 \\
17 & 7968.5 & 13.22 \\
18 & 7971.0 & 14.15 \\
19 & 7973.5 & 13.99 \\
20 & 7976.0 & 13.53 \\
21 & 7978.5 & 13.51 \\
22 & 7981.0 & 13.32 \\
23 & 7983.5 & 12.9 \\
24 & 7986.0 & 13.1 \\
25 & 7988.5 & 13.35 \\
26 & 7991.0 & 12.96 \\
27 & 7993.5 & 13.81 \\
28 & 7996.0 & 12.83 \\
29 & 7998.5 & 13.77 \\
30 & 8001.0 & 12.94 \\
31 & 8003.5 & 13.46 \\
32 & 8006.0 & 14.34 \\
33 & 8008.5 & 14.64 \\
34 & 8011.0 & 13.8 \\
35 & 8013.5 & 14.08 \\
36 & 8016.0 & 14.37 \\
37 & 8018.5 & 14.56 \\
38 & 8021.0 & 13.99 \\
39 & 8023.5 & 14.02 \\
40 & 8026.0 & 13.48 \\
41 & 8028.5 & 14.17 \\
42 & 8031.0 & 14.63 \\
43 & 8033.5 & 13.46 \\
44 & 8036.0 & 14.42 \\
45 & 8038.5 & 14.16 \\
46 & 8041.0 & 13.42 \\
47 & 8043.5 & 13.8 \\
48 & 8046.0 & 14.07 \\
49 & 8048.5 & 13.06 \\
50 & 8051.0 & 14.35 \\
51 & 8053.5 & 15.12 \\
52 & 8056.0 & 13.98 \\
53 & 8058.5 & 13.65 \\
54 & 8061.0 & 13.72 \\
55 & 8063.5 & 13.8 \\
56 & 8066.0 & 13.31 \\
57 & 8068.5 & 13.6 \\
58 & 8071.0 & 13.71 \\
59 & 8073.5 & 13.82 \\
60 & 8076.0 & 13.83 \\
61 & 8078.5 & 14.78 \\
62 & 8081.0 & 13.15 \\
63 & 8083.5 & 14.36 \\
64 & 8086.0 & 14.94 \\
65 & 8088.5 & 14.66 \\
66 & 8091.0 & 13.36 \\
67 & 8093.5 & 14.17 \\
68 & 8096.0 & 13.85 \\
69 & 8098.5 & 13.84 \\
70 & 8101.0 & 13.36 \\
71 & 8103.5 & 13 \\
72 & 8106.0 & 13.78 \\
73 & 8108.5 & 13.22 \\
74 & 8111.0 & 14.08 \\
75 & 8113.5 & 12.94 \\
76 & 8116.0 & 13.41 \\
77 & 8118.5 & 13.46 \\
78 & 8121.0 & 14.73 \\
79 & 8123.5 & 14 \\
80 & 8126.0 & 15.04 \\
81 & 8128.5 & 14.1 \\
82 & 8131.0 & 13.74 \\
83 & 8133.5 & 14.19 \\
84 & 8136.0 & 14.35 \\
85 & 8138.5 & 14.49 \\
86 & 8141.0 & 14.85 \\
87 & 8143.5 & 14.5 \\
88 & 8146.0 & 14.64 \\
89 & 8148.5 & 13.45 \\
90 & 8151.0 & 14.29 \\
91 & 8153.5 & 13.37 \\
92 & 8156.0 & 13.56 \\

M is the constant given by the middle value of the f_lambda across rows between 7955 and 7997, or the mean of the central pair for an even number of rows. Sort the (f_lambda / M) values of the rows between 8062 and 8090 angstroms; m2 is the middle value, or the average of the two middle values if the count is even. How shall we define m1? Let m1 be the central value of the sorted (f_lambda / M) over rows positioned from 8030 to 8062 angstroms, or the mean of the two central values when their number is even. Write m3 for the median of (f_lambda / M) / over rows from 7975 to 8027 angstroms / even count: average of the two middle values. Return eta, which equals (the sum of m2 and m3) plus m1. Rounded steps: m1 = 1.03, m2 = 1.02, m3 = 1.00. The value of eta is 3.06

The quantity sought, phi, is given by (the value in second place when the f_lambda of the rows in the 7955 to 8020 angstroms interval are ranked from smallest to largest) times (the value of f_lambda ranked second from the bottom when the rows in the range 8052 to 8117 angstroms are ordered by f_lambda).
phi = 168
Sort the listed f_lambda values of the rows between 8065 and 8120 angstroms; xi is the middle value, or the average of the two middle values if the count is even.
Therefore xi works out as 13.7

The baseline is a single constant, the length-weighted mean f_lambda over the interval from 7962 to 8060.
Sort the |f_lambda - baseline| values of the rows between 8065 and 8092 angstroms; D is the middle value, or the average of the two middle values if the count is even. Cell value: 0.50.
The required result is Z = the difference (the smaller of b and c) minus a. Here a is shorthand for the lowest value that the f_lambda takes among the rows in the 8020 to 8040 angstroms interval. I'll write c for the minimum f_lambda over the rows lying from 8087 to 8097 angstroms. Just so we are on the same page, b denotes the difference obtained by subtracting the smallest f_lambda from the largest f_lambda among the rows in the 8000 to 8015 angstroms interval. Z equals -11.8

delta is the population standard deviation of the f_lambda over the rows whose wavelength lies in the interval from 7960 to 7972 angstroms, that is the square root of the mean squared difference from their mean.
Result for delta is 0.333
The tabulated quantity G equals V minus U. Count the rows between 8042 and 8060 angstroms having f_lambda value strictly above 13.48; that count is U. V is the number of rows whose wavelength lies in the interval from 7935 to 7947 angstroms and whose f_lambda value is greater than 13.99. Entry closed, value -6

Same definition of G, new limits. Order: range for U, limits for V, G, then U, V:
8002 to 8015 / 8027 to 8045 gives 0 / 4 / 4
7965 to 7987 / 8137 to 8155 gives 0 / 5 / 5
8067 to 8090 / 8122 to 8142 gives -1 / 8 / 7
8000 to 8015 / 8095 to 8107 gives -4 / 4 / 0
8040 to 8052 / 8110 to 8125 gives 0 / 3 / 3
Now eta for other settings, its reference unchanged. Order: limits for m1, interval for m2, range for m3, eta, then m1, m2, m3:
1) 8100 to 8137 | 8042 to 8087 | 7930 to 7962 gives 3.03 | 1.02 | 1.02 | 0.99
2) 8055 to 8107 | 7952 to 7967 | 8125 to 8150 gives 3.11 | 1.02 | 1.02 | 1.07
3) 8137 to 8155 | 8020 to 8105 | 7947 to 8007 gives 3.09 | 1.07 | 1.02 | 1.00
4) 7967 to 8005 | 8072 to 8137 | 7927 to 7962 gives 3.00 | 0.99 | 1.02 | 0.99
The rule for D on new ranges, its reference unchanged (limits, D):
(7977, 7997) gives 0.60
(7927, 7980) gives 0.34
